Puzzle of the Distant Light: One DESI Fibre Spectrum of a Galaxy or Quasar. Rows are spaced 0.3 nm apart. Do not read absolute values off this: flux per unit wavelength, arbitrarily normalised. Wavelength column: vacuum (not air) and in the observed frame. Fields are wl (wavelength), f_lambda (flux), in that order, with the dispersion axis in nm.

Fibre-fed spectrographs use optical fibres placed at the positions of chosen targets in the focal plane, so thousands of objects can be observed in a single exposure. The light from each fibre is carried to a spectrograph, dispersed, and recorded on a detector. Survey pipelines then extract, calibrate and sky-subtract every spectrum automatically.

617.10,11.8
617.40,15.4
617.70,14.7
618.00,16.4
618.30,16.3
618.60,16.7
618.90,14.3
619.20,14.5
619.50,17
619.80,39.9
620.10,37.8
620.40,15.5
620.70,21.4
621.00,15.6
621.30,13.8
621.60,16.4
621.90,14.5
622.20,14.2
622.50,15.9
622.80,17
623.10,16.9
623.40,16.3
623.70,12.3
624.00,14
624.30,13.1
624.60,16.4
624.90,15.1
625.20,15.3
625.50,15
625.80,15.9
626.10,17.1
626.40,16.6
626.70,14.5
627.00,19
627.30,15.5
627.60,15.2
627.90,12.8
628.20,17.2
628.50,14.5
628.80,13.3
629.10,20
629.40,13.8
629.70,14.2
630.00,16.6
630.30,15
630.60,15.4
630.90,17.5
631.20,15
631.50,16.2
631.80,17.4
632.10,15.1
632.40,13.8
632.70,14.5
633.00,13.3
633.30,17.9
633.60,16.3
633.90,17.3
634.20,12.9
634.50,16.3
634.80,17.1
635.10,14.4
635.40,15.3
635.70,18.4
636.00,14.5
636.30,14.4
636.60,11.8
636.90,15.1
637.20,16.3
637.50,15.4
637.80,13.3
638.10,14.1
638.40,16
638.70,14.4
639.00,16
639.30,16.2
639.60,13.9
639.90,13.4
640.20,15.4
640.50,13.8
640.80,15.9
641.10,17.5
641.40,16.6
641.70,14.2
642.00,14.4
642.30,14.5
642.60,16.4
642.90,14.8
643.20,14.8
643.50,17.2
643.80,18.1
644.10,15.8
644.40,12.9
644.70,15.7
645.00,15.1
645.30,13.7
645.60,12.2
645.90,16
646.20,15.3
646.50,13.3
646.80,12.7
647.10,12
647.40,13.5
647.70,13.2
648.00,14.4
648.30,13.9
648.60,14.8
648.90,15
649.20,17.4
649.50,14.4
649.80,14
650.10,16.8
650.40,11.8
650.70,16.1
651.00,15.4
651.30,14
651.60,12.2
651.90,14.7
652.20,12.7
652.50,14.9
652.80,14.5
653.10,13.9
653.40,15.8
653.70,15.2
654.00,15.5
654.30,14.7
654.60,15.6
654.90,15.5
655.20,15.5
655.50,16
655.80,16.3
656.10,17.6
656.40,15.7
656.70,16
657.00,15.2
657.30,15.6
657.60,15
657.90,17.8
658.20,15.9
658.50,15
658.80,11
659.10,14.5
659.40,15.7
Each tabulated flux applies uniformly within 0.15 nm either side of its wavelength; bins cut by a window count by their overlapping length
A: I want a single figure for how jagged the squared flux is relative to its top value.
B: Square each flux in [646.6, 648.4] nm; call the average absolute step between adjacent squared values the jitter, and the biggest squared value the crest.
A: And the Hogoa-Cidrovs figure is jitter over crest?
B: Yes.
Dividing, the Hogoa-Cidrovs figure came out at 0.11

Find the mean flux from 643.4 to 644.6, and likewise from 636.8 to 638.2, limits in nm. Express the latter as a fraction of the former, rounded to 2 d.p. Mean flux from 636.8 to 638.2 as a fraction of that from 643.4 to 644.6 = 0.93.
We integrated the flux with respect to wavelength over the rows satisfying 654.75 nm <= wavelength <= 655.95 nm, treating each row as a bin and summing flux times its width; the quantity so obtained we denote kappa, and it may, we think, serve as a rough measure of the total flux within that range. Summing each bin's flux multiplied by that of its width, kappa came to 19.0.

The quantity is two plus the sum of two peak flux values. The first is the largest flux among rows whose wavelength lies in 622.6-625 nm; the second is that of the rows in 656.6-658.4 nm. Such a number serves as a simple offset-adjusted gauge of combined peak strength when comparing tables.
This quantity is 37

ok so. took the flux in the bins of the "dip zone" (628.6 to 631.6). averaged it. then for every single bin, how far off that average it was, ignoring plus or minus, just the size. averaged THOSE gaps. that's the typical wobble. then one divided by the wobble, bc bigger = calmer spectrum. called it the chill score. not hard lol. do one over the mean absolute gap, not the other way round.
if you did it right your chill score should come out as 0.67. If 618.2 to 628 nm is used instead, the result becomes 0.33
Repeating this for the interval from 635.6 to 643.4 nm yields 0.90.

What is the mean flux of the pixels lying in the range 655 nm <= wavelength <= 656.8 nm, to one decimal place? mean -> 16.2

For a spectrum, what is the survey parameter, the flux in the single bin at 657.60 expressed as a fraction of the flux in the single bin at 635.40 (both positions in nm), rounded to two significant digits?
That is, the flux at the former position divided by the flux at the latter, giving 0.98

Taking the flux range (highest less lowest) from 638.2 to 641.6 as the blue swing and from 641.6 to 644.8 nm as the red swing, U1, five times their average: 23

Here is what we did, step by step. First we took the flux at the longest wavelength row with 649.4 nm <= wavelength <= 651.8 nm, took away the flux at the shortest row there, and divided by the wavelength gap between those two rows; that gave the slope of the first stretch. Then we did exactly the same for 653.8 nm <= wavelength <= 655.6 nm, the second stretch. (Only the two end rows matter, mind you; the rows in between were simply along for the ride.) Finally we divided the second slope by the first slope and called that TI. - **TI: -0.3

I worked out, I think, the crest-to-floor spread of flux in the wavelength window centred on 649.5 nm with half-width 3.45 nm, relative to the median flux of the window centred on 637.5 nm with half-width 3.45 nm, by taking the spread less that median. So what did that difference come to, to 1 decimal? -9.5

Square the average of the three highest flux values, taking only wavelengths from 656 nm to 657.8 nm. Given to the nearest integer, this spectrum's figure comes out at 270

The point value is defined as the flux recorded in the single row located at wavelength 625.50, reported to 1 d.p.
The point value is 15.0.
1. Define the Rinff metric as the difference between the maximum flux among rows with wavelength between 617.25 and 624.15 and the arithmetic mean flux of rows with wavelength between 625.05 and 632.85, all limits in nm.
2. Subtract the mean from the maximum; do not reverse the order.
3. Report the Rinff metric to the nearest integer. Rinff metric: 24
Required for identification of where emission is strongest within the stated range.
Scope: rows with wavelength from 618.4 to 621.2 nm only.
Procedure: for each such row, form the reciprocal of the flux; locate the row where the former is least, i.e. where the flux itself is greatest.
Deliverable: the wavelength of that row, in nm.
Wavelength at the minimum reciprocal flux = 619.80 nm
